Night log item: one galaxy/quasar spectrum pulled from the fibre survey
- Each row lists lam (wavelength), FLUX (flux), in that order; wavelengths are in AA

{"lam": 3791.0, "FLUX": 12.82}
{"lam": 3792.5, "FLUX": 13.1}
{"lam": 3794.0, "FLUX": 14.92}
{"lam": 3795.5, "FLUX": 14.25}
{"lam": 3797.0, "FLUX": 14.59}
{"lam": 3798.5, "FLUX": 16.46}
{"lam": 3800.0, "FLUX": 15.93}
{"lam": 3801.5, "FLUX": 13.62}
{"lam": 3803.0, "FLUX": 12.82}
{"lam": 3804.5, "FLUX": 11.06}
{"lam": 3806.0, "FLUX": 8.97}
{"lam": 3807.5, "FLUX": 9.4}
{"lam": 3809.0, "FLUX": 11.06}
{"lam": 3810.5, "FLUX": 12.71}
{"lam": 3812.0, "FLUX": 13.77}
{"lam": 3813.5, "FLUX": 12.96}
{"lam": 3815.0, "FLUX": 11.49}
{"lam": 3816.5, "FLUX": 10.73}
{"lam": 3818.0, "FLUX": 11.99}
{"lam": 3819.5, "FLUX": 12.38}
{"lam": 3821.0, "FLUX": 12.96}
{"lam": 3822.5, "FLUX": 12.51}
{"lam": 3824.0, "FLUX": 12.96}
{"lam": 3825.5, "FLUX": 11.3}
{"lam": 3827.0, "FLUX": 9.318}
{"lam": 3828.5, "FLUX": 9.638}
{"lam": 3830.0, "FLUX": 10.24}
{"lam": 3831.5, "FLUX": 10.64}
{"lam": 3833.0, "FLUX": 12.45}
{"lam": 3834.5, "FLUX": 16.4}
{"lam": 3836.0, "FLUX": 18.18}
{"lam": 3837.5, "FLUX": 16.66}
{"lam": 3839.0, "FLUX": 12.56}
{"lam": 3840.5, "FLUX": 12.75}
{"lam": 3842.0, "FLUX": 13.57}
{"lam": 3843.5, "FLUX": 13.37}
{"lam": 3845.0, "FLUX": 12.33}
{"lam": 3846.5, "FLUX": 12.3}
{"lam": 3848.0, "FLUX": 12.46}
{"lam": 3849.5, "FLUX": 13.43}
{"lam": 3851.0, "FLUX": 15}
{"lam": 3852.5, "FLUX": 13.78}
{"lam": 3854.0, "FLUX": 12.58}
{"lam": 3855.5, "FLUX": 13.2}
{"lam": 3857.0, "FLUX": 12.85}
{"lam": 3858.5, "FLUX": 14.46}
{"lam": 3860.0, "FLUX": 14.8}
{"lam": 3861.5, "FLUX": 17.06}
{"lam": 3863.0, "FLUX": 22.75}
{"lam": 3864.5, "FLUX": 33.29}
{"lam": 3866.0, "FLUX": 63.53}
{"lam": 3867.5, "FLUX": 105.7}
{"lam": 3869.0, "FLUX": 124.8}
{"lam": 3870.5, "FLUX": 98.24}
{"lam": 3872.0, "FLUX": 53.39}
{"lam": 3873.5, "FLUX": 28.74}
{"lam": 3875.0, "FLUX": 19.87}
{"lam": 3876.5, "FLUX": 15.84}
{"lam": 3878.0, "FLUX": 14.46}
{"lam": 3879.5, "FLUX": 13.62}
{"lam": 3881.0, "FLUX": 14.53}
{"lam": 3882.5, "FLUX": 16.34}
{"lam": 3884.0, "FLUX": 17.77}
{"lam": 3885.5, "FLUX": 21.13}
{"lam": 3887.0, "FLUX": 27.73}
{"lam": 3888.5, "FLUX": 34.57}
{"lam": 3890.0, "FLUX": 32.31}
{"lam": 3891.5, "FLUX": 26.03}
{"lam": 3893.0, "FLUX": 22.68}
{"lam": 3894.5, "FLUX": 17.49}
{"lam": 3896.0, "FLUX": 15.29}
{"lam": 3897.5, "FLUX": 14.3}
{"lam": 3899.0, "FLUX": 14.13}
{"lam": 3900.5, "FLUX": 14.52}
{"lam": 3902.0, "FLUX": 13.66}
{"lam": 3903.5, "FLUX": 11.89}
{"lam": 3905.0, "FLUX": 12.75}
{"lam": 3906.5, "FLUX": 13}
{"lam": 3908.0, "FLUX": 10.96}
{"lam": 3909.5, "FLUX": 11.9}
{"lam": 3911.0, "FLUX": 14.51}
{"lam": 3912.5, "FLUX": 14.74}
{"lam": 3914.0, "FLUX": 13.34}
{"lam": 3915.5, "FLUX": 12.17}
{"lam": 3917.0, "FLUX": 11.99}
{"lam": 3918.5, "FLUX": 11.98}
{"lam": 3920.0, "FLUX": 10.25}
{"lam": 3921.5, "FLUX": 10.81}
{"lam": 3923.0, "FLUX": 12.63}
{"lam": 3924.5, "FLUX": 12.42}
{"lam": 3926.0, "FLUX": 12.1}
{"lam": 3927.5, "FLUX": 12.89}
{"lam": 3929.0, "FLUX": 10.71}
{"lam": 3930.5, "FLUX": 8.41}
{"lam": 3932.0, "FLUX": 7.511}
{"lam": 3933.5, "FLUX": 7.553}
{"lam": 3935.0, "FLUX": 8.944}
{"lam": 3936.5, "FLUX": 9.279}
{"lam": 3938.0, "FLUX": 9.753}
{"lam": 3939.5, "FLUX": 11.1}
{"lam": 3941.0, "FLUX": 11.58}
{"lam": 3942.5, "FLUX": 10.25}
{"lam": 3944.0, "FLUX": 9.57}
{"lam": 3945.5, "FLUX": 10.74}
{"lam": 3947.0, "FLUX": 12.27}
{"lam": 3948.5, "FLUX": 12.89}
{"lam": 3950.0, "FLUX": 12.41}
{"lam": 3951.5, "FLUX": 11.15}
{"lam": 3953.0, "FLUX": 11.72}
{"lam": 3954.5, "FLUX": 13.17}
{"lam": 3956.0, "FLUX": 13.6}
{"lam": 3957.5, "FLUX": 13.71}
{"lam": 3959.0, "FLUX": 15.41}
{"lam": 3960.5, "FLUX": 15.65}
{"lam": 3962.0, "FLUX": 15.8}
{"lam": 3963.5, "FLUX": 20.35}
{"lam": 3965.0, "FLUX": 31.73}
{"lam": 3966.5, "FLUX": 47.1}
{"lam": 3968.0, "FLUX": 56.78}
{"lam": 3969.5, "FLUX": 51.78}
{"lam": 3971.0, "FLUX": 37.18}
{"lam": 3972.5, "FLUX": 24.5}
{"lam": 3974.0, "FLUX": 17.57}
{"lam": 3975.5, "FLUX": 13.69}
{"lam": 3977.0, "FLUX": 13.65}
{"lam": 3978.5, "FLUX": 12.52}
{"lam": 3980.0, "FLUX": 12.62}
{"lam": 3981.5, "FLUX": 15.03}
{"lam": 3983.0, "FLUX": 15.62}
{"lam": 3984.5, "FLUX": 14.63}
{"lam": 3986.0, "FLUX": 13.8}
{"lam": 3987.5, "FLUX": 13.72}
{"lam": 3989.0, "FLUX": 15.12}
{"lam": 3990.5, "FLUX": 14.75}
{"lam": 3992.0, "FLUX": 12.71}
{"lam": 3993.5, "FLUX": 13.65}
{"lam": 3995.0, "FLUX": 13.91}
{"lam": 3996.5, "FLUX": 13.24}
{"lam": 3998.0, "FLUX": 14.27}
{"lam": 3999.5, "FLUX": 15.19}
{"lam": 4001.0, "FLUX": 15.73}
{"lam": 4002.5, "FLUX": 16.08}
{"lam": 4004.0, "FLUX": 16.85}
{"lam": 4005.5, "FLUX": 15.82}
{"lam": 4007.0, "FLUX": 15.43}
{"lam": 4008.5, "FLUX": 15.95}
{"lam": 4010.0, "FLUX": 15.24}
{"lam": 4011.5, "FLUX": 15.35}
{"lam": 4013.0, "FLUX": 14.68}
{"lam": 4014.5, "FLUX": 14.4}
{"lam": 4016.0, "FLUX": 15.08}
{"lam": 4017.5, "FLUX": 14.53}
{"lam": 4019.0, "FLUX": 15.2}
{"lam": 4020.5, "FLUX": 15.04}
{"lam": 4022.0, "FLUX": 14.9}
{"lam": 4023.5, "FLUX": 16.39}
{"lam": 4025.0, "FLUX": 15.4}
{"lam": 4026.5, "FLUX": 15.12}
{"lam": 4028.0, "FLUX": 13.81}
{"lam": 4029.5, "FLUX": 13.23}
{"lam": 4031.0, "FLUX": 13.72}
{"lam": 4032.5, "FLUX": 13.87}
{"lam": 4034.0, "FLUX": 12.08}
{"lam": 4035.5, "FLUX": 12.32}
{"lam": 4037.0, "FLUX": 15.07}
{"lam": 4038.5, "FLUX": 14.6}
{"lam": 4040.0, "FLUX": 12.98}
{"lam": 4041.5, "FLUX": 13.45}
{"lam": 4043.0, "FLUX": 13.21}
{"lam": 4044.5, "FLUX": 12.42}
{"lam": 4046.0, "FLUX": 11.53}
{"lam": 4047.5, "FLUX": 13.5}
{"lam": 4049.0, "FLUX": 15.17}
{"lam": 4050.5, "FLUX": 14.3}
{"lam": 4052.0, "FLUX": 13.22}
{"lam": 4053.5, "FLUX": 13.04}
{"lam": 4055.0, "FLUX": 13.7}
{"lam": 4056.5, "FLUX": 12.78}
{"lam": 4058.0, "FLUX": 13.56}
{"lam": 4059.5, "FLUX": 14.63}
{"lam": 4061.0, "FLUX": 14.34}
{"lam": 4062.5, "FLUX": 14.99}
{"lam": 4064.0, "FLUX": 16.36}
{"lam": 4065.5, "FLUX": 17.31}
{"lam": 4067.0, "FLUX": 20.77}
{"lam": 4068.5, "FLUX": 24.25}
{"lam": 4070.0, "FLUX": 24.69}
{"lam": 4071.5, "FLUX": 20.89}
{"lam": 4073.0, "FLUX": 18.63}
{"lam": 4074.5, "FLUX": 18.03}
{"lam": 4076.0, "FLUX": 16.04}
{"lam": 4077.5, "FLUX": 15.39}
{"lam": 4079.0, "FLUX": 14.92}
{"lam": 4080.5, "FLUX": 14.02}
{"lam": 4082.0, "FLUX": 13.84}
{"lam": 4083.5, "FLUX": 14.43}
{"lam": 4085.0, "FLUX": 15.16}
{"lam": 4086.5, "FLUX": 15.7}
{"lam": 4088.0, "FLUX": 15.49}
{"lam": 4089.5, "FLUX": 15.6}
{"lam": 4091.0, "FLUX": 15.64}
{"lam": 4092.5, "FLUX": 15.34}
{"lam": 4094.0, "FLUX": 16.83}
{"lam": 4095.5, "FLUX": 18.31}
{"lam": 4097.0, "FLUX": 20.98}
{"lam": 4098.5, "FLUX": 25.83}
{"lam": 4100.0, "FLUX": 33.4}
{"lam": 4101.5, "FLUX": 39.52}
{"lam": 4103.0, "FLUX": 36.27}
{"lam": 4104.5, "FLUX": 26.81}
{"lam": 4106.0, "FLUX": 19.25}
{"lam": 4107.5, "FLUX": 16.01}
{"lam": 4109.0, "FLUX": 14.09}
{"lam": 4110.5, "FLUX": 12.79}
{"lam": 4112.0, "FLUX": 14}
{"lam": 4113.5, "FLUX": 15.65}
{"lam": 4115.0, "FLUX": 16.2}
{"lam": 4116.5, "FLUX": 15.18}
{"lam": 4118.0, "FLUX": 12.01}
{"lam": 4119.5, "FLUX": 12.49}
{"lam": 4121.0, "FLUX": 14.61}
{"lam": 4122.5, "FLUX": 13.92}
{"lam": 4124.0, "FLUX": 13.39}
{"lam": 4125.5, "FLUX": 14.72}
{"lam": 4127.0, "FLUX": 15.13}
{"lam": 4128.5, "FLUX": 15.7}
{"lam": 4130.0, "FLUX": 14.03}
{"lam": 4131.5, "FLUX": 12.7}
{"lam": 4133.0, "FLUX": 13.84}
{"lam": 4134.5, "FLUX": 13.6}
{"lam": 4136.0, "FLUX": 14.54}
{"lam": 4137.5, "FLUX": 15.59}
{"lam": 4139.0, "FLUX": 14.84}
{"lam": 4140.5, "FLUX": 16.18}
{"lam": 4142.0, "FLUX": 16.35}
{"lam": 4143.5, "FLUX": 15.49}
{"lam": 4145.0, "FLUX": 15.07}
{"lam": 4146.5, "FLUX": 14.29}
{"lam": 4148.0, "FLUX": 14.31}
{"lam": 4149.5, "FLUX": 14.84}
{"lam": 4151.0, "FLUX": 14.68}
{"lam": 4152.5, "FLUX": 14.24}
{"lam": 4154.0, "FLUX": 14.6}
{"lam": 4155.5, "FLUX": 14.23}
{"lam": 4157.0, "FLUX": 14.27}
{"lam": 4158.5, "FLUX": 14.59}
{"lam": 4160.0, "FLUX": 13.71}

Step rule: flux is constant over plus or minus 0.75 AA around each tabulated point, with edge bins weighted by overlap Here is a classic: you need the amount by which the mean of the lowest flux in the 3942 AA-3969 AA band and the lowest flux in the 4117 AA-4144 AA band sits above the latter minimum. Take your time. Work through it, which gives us -1.2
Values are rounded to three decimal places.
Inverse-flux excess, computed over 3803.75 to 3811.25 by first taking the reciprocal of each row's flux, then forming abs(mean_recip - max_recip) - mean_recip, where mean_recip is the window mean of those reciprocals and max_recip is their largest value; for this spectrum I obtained -0.079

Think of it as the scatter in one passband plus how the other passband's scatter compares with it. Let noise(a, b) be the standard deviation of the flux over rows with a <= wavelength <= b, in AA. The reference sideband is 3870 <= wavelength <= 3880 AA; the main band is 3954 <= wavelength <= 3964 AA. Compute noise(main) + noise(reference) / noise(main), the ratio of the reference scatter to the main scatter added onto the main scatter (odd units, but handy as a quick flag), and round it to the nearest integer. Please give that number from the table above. 15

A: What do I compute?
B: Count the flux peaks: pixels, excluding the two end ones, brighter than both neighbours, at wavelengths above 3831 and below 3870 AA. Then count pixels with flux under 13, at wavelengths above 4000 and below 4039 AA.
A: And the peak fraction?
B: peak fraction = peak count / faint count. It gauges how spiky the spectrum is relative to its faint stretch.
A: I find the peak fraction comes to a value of 2.0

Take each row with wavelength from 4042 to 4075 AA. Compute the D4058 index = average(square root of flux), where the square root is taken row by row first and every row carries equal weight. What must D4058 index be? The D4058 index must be 4.0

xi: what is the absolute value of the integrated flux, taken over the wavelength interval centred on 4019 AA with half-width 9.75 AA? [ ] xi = 293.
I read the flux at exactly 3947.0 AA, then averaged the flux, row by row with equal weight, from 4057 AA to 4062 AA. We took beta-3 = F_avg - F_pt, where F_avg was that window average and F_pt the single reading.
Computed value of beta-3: 1.9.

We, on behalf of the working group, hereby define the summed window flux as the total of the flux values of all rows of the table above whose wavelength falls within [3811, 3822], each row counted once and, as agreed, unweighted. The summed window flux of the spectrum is 86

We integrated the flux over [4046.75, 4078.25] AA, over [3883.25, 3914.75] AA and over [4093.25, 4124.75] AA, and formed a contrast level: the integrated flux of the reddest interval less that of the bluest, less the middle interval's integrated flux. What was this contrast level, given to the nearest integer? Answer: -469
